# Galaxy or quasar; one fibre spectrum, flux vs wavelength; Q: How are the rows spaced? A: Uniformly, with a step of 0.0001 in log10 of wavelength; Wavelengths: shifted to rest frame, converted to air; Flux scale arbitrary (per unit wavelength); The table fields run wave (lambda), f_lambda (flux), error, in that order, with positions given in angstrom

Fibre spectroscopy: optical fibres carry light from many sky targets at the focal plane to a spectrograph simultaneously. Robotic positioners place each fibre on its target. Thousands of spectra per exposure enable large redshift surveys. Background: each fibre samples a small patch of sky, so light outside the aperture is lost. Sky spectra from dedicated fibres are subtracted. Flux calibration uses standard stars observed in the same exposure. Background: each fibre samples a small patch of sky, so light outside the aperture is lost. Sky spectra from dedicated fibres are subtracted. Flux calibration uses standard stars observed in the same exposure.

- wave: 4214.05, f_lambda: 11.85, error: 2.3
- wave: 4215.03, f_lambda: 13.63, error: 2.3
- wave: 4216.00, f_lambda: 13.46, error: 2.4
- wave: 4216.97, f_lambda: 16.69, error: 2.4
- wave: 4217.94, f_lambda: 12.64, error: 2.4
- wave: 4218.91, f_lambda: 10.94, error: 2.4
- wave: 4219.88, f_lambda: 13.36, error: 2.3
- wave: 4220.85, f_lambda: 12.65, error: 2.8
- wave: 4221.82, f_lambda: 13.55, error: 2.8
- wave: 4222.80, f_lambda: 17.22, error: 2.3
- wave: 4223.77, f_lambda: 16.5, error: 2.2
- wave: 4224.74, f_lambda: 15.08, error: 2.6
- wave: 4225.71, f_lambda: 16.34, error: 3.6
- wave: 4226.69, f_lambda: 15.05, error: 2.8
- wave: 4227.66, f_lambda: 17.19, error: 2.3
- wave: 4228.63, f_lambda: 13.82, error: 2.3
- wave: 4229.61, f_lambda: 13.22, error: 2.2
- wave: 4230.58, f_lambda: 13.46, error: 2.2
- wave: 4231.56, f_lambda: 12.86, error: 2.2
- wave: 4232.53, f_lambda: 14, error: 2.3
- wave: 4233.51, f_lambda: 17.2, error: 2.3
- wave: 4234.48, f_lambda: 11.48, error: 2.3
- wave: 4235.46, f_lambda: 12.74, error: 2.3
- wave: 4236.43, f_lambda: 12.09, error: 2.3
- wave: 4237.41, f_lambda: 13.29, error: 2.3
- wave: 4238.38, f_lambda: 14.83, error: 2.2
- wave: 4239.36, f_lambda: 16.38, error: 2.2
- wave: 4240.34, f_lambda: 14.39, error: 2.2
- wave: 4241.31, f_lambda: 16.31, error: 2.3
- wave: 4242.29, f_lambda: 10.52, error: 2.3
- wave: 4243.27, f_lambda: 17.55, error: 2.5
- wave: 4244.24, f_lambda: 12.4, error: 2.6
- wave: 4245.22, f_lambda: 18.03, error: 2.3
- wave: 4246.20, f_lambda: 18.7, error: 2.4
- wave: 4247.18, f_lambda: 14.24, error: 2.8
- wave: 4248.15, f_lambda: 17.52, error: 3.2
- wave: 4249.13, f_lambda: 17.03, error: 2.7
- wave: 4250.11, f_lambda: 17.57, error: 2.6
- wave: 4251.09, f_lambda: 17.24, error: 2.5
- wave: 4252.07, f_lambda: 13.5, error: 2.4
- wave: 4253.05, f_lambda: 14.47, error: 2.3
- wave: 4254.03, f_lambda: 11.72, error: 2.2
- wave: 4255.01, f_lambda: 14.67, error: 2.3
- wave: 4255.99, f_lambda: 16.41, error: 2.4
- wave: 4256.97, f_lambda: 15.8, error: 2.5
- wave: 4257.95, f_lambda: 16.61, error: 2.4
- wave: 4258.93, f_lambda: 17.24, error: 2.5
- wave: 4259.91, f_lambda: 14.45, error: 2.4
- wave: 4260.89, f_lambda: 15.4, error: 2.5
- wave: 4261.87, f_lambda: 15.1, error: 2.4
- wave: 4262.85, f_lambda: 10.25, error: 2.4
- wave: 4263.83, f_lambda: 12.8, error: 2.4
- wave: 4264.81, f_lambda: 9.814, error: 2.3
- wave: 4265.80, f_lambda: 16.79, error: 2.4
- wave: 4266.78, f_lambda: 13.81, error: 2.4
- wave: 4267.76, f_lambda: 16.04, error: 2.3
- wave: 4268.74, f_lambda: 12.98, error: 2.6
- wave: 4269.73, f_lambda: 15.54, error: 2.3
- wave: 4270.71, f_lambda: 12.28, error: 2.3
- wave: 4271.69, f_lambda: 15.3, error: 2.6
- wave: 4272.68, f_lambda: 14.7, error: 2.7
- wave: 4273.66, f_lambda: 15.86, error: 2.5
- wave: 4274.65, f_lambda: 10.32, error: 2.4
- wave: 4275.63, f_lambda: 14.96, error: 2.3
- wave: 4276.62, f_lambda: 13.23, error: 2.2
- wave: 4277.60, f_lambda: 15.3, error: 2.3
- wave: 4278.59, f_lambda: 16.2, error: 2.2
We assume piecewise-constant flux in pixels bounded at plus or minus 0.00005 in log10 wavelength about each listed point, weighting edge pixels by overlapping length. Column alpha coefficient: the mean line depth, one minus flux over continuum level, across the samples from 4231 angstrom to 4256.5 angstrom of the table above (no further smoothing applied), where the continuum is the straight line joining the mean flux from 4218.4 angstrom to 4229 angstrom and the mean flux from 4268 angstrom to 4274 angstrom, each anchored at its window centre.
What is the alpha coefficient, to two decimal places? -0.02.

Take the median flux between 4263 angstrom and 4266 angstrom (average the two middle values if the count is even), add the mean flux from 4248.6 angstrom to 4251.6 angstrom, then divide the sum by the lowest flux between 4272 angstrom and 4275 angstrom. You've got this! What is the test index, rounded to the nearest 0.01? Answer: 2.91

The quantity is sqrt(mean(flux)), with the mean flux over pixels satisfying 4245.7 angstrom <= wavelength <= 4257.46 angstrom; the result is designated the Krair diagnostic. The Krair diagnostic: 3.97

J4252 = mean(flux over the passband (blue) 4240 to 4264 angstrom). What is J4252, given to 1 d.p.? 15.2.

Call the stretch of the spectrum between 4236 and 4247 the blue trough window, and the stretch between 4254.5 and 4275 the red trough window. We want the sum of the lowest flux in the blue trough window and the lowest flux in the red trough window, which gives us 20.3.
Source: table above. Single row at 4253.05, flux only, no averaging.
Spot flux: 14.47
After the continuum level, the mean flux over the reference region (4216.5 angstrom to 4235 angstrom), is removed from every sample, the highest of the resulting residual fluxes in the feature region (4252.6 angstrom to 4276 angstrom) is 2.9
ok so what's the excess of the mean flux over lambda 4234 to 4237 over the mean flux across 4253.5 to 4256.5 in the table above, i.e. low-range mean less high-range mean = -2.16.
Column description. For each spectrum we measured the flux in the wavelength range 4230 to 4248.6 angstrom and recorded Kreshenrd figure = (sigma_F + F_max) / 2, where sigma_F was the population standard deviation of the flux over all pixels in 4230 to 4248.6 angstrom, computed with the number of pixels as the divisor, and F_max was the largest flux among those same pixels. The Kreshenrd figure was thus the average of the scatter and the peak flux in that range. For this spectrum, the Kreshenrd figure 10.53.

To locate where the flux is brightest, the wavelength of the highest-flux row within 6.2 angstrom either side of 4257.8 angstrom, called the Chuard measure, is 4258.93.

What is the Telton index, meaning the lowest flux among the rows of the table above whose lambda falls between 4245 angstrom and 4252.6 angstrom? 13.5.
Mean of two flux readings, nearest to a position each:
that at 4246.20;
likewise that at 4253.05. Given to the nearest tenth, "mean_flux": 16.6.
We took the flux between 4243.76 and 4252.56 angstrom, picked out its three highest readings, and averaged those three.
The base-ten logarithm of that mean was 1.26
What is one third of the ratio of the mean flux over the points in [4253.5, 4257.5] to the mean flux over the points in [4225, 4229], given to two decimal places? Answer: 0.31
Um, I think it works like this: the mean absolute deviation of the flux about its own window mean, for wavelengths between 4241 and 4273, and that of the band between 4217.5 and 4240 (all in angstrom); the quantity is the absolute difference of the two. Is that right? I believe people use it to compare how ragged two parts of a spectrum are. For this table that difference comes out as 0.31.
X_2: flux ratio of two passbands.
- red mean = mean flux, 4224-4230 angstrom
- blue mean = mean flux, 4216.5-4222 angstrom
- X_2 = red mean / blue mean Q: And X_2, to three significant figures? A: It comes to 1.14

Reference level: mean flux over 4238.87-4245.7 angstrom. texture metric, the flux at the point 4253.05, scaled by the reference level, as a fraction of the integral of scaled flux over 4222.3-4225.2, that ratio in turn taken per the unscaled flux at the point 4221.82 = 0.023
